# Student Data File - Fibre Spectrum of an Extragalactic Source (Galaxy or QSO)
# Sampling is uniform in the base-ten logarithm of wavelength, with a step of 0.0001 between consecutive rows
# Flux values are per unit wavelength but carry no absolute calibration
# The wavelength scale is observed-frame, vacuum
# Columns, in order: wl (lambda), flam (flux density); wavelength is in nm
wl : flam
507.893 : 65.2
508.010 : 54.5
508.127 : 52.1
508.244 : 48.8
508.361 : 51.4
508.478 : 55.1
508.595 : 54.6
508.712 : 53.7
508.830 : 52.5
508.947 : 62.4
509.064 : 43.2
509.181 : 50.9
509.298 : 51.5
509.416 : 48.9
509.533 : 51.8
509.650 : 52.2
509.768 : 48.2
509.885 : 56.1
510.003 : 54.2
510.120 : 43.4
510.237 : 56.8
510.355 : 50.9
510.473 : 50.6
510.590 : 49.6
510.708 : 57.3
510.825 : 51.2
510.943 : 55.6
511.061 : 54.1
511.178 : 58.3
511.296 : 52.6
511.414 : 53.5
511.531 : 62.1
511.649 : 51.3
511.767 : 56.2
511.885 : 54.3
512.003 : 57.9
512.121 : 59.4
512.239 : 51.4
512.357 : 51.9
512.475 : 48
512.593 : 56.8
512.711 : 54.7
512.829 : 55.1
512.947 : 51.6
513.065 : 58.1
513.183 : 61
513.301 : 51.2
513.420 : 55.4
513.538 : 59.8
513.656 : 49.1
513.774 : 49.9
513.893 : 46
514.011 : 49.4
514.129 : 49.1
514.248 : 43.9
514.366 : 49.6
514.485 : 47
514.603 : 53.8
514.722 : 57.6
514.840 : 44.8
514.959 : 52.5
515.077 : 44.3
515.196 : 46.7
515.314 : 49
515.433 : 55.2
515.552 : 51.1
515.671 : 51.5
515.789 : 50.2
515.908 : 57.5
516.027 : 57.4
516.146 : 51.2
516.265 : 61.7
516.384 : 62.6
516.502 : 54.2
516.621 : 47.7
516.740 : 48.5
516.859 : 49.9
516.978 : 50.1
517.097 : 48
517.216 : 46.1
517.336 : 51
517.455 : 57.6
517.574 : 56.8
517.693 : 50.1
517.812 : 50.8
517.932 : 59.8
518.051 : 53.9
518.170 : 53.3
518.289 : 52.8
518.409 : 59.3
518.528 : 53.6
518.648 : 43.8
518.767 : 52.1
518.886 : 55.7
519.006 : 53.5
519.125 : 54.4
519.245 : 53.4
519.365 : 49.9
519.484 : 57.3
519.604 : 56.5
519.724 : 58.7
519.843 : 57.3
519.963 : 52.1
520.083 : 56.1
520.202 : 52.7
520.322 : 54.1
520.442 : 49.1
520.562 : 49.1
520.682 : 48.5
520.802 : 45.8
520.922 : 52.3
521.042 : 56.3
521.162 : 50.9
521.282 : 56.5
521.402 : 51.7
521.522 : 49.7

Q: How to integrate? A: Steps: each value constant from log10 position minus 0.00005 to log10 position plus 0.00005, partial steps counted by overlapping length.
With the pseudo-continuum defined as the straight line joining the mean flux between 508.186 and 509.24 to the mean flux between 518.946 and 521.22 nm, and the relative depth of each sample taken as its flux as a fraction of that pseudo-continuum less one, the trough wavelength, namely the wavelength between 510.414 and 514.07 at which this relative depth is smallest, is 513.893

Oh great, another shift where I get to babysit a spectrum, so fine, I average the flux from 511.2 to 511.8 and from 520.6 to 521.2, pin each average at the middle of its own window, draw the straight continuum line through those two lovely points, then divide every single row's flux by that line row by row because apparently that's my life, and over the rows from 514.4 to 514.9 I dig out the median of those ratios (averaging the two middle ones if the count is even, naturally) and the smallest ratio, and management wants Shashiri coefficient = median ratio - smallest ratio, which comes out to 0.102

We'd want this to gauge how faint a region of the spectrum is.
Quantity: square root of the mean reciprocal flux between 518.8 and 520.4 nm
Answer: 0.135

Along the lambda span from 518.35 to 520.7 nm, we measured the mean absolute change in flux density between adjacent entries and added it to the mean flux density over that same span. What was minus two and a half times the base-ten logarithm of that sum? -4.39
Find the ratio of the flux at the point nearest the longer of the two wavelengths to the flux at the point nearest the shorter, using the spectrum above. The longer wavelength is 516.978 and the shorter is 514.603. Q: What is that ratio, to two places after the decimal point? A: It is 0.93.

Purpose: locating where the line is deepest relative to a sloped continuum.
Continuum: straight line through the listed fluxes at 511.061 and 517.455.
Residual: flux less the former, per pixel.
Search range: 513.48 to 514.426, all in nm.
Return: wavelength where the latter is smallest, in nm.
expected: 514.248 nm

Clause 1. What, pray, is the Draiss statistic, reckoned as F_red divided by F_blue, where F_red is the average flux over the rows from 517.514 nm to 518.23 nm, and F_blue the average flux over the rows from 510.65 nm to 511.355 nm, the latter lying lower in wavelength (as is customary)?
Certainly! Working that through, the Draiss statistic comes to 0.99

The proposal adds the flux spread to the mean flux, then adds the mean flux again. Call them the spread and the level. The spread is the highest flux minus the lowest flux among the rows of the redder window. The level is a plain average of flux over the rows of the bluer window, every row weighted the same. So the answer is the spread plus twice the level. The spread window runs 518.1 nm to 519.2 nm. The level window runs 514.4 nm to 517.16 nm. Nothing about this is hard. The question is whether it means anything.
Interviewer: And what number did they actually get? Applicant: 119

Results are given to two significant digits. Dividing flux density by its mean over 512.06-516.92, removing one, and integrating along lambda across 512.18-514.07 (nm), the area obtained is 0.027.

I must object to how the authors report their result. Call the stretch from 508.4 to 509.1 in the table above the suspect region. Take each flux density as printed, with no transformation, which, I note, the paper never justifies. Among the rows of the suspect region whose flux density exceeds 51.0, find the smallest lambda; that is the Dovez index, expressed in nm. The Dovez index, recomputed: 508.478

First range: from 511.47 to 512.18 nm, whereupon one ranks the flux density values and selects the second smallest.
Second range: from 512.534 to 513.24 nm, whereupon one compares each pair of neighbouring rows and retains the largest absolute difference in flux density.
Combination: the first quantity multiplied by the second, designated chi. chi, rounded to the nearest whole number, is 353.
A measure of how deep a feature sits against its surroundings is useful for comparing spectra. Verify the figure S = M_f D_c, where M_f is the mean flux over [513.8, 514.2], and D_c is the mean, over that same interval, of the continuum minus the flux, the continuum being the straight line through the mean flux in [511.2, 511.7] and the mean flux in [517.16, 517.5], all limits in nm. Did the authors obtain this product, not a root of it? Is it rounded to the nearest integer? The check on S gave 254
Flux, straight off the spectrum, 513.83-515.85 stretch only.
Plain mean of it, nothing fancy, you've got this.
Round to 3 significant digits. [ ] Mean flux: 49.5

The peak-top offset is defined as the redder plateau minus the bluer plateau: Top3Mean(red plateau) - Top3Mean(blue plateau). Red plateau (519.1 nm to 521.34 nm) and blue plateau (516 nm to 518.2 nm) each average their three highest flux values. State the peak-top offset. -3.6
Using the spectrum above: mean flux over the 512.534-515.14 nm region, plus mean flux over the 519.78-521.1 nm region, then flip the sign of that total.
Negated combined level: -104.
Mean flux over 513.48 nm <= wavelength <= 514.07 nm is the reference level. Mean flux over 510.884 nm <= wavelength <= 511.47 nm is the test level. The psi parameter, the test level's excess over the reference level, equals 4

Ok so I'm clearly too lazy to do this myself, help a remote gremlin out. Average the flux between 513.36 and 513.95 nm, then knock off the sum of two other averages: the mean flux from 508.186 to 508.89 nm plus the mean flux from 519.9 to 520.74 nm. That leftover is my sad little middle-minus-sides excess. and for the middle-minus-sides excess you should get -52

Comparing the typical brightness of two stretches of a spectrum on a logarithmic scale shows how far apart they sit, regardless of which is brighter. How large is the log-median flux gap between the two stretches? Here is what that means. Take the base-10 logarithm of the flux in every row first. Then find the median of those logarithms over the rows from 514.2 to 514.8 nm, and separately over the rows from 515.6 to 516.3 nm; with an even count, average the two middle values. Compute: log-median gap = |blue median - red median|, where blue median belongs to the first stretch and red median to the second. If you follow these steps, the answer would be 0.040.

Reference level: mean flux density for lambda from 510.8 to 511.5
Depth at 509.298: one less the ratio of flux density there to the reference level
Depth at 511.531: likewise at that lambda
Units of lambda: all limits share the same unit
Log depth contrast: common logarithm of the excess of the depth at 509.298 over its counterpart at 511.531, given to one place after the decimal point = -0.7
